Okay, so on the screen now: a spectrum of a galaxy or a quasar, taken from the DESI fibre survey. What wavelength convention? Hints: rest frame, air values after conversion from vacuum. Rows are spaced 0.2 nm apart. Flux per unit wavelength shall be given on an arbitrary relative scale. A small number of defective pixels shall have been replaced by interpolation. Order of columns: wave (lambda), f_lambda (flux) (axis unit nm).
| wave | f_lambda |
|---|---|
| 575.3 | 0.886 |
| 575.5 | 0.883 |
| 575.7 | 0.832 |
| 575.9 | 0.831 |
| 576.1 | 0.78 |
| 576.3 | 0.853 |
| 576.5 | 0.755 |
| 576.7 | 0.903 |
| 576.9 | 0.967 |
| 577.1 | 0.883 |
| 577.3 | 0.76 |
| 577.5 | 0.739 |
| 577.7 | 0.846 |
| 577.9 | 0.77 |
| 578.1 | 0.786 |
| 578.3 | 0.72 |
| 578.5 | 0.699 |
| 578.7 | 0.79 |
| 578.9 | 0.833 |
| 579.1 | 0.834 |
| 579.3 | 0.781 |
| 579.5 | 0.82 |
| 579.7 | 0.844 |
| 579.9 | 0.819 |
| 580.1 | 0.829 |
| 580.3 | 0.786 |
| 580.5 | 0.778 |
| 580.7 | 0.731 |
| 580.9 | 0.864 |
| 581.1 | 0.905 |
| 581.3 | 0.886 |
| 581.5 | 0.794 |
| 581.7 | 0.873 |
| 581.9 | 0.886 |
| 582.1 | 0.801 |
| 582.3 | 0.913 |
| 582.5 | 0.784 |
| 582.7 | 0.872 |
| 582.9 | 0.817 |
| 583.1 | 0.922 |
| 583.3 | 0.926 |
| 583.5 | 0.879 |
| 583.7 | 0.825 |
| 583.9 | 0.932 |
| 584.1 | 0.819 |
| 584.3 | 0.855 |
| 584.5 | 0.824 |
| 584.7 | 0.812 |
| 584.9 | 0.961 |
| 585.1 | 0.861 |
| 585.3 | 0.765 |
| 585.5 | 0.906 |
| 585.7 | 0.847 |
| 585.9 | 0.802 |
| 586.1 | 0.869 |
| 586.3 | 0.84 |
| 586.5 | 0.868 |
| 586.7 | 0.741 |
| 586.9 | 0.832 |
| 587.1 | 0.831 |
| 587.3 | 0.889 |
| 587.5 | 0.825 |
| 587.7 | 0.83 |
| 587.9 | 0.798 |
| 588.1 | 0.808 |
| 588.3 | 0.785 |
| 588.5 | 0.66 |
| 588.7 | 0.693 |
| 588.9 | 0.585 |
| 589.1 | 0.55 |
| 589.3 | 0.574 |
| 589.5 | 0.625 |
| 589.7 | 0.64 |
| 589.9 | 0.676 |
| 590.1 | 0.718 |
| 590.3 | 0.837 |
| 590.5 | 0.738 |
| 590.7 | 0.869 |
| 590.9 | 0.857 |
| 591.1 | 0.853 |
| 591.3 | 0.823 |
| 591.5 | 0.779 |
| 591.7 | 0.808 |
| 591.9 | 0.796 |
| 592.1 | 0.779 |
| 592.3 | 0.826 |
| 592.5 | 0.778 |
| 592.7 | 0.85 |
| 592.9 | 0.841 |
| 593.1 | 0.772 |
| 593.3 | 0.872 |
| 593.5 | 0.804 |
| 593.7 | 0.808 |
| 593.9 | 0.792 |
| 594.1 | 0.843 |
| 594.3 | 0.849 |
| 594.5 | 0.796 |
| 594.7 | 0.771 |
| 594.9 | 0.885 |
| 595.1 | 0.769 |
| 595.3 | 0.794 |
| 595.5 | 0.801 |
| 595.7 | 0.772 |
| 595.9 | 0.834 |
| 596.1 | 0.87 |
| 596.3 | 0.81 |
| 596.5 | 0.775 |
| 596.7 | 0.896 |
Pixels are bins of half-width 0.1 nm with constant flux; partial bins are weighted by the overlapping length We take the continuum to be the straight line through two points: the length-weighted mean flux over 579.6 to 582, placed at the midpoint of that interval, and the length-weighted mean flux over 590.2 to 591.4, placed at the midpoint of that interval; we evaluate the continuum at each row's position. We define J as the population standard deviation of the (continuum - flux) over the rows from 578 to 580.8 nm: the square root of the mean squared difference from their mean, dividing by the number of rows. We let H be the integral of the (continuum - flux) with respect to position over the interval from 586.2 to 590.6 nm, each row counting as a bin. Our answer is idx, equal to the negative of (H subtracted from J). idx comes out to 0.34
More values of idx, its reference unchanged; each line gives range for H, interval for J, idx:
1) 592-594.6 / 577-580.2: -0.02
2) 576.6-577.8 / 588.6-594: -0.11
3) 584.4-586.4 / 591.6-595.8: -0.07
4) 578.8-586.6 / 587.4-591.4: -0.20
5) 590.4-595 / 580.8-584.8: 0.01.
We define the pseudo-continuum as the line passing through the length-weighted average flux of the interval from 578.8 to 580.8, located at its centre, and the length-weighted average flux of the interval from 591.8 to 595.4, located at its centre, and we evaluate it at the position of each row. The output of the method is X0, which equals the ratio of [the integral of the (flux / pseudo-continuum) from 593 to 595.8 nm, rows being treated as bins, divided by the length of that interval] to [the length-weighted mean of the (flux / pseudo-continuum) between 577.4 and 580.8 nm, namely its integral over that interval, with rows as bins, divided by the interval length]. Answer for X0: 1.02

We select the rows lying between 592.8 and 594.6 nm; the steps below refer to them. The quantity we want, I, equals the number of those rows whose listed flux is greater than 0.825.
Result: 4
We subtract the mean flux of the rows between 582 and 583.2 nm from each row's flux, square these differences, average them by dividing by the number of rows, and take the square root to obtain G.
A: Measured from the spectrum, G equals 0.054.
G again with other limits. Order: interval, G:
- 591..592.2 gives 0.026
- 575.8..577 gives 0.072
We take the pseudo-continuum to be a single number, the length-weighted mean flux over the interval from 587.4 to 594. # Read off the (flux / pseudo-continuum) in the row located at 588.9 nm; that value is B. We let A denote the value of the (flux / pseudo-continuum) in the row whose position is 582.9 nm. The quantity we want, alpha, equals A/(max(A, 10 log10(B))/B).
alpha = 0.76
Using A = 1.07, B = 0.76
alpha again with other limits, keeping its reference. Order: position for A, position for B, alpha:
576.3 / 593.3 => 1.14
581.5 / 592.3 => 1.08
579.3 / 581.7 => 1.14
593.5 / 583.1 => 1.21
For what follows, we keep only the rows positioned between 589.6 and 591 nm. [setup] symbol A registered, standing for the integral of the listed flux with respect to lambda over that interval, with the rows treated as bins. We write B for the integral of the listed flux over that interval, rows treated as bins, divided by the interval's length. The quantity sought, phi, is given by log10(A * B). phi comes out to -0.1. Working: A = 1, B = 0.76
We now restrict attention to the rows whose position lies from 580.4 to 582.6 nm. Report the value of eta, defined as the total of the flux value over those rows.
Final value 9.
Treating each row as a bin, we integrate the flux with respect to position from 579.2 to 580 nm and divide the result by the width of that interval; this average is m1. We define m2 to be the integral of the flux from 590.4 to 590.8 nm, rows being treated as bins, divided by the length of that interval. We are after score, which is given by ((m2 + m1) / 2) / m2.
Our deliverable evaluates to 1.01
